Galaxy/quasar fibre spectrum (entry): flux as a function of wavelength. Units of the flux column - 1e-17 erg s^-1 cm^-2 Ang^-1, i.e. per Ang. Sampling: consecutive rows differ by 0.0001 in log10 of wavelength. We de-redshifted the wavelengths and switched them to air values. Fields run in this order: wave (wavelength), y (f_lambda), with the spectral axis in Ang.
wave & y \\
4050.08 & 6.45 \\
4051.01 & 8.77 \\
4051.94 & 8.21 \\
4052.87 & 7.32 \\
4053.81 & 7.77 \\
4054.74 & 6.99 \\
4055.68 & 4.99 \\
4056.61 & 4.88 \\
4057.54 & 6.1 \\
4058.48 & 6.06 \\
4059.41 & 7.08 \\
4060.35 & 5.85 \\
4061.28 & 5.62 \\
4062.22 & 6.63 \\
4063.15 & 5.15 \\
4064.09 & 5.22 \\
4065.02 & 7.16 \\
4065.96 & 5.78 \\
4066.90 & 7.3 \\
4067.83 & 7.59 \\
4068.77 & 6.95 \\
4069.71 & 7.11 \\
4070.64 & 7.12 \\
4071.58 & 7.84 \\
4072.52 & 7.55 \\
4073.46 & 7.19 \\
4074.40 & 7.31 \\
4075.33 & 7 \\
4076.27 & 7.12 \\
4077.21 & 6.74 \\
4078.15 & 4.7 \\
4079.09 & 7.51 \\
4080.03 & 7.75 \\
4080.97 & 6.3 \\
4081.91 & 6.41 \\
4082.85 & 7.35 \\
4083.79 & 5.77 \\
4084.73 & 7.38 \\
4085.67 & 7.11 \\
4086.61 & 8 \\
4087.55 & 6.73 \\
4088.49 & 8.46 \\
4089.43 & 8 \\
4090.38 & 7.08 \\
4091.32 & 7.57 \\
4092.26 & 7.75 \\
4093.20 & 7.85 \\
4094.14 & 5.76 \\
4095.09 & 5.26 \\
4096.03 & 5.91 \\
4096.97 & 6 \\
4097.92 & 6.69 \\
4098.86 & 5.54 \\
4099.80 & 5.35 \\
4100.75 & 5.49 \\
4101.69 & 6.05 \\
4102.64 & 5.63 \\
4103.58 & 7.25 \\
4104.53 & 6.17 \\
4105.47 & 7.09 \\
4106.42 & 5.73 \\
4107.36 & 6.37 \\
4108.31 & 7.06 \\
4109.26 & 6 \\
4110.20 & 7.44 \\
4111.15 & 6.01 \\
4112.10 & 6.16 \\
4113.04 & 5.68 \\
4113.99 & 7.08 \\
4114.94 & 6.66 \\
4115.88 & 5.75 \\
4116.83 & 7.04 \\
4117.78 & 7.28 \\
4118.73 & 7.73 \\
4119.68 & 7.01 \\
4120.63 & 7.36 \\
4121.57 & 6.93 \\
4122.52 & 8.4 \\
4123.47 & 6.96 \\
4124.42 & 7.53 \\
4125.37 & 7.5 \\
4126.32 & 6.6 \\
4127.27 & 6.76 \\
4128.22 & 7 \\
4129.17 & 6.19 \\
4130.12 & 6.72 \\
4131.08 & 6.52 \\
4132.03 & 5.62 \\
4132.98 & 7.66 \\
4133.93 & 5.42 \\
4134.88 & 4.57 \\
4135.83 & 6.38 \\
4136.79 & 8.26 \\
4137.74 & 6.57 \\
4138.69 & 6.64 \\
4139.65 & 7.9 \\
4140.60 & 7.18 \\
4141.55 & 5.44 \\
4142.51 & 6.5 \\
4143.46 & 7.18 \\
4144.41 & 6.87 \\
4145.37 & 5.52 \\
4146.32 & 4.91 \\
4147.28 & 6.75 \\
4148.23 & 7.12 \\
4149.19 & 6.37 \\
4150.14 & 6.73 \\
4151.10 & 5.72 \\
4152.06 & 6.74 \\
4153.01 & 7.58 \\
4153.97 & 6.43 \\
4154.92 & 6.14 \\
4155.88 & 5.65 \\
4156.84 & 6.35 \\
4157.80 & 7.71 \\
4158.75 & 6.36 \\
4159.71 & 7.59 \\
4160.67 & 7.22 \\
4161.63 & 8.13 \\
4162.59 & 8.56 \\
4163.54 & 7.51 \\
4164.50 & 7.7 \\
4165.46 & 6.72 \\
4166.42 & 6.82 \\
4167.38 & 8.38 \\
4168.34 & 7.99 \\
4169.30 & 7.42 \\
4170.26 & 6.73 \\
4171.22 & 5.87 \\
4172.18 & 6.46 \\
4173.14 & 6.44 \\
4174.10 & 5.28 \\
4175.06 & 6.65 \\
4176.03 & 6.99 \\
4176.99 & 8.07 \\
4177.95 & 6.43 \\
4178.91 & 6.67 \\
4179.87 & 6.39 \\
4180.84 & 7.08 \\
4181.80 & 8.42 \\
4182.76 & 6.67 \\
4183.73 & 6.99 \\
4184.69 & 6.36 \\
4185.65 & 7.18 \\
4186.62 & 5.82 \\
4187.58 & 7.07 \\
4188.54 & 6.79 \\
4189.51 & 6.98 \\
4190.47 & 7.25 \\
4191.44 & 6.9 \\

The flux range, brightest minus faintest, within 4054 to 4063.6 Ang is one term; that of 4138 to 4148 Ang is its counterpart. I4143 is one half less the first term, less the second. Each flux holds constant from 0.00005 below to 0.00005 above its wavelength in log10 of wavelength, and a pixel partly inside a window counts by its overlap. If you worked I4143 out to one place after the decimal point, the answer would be -4.7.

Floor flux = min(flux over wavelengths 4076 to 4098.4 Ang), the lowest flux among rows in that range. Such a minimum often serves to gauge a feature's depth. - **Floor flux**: 4.7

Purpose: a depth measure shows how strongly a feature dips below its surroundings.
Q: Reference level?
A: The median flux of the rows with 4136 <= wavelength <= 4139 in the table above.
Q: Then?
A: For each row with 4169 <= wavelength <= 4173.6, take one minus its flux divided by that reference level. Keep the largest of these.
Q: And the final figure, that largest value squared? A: 0.013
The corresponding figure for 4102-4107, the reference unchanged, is 0.023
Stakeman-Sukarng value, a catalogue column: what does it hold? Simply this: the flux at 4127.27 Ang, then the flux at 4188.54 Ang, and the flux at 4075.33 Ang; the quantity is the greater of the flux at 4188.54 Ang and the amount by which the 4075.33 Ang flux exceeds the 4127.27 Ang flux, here 6.8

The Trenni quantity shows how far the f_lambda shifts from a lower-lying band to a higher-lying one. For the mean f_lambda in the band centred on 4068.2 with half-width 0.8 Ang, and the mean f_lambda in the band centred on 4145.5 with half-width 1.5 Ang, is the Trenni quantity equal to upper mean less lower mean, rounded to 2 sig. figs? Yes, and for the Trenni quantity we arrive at -1.5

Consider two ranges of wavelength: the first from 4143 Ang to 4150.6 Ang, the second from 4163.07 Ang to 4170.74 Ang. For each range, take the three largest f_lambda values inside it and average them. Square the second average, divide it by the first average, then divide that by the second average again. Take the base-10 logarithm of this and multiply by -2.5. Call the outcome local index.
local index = -0.14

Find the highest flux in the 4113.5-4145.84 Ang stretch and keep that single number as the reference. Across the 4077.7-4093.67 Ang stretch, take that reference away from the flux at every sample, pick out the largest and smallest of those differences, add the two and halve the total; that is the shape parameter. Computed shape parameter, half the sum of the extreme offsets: -1.82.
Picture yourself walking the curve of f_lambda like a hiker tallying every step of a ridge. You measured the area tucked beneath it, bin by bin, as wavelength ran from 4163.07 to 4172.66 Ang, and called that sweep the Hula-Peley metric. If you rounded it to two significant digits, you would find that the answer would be 69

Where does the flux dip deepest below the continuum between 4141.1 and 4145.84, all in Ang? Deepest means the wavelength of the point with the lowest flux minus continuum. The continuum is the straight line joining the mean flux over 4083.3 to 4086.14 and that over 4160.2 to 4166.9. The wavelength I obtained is 4141.55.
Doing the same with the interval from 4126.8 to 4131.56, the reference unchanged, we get 4129.17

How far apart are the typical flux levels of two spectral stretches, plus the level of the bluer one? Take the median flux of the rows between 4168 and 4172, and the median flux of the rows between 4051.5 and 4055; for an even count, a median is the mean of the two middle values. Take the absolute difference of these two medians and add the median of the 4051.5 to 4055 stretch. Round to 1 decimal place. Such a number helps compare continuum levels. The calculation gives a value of 8.0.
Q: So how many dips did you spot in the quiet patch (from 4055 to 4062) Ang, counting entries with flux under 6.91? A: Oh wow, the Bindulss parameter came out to 6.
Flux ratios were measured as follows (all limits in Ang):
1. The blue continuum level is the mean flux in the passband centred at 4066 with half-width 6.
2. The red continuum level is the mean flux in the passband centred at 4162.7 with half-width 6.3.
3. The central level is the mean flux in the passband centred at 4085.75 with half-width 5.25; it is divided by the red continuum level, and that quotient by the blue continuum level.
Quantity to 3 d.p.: 0.146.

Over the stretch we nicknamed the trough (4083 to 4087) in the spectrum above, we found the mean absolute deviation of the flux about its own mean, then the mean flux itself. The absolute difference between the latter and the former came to 6.4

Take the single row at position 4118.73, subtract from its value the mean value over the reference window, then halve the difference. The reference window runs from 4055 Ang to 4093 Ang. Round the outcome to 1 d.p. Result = 0.5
